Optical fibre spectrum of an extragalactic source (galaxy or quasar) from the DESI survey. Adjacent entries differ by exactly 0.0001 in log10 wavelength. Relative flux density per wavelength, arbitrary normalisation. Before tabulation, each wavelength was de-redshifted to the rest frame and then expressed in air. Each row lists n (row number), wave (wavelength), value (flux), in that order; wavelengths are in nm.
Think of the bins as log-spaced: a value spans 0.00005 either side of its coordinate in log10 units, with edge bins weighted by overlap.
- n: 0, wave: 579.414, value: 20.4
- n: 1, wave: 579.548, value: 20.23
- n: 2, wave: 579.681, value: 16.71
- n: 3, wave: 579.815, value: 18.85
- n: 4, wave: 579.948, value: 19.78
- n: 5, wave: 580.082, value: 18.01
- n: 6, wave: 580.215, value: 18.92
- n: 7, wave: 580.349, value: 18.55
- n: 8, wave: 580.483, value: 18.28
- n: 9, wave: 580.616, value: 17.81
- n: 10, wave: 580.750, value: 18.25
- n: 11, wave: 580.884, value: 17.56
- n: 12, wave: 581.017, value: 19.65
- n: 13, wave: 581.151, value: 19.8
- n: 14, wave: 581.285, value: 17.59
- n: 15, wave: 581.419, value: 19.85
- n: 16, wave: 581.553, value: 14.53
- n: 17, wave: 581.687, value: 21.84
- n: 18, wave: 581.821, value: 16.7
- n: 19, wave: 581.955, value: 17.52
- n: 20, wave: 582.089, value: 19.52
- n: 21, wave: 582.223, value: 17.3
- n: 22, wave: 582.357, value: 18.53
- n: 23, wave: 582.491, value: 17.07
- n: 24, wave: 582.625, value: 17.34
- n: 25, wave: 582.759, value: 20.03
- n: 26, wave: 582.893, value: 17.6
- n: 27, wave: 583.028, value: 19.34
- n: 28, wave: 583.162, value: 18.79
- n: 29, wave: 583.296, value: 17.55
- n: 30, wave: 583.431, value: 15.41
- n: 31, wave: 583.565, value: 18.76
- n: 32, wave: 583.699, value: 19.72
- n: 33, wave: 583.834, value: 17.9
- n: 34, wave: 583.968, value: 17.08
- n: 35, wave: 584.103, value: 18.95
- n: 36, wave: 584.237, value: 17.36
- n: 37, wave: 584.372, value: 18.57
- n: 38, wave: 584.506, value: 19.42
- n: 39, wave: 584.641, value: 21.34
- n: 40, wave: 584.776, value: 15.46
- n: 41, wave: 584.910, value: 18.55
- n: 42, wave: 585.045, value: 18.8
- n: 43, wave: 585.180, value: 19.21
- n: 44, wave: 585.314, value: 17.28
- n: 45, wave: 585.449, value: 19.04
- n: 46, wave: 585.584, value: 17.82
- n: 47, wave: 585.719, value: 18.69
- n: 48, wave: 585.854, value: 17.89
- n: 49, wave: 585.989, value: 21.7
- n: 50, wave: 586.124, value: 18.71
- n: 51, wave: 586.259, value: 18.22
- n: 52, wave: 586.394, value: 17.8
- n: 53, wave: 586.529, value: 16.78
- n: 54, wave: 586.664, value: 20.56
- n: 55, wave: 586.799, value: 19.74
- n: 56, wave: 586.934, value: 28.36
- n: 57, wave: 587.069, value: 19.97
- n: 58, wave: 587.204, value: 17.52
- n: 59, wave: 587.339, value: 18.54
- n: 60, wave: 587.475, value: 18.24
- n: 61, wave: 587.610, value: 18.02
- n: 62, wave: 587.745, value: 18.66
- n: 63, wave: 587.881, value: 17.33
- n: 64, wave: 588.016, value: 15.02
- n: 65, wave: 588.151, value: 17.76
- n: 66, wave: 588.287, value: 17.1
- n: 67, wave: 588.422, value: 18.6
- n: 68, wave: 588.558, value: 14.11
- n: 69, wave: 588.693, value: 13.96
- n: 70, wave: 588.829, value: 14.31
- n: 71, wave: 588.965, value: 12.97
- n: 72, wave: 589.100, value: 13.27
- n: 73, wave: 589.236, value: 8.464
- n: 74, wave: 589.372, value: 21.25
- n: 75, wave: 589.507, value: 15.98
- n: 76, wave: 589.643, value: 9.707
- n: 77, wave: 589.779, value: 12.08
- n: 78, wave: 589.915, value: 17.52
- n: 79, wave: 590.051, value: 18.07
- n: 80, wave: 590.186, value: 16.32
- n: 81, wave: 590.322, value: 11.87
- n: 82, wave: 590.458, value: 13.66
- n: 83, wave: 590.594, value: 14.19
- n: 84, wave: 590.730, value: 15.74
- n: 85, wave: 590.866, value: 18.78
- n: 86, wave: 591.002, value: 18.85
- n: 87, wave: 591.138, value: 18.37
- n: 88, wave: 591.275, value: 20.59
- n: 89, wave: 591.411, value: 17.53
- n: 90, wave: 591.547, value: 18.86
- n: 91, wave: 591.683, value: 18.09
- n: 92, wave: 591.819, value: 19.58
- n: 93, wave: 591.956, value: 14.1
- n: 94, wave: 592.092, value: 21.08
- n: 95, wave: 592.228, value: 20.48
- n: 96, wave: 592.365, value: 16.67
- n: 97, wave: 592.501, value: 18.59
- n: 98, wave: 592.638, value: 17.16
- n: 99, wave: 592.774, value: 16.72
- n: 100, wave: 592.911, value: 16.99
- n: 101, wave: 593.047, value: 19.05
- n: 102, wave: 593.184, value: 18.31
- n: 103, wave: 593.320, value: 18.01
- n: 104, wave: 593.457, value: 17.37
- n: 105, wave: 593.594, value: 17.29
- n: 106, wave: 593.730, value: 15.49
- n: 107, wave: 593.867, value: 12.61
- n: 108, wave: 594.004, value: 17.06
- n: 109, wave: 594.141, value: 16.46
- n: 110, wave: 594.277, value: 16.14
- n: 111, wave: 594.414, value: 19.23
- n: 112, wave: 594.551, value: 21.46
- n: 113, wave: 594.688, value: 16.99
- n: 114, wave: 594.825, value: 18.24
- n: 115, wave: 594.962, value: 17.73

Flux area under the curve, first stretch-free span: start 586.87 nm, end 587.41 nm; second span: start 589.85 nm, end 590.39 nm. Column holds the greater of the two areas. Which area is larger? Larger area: 11.4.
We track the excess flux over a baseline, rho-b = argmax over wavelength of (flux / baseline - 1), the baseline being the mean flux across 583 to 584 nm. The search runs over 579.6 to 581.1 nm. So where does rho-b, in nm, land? 579.948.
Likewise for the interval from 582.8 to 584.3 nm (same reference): 583.699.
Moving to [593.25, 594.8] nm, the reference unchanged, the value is 594.551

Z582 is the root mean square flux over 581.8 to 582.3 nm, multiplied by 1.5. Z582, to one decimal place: 26.7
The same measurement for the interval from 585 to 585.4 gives 27.7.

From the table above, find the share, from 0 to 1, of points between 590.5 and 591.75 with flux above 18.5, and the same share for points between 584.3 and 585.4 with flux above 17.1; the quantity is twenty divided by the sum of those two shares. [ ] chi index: 15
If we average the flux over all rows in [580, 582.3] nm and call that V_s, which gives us 18.3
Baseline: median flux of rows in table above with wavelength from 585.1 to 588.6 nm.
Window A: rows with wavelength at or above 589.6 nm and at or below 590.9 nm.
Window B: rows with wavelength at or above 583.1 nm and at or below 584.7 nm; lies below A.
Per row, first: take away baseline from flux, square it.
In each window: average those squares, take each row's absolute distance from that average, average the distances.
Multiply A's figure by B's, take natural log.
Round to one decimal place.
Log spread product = 3.7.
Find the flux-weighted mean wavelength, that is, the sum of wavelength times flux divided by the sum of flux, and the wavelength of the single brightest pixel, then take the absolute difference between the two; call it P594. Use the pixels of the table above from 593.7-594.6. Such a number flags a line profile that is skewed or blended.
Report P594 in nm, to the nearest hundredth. 0.38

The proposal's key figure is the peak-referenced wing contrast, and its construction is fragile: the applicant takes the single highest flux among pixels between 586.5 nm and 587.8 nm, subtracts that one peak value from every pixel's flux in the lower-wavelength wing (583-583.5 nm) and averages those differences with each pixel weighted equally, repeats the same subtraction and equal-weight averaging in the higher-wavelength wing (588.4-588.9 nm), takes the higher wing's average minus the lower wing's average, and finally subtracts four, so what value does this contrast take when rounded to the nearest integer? -7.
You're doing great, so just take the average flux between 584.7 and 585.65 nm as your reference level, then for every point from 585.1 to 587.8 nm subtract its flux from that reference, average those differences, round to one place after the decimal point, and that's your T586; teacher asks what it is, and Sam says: -1.1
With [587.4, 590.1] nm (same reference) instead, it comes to 2.4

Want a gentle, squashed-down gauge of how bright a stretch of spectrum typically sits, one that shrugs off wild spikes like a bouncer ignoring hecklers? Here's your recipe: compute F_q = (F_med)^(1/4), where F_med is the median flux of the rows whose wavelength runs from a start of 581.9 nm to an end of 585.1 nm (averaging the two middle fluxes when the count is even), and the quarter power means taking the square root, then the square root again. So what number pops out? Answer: 2.08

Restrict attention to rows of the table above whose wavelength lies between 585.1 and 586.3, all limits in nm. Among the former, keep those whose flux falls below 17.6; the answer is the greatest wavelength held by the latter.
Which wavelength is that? 585.314 nm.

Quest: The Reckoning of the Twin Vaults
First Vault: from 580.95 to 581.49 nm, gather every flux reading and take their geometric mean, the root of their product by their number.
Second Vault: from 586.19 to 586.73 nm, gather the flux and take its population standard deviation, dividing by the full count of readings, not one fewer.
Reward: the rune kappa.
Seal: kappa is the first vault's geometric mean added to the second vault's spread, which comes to 20.6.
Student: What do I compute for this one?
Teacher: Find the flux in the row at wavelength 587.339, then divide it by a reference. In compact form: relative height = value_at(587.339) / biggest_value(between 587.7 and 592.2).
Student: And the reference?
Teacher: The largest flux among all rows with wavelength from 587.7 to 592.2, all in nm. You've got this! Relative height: 0.87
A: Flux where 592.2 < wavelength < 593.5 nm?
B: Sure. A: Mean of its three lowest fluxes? 16.8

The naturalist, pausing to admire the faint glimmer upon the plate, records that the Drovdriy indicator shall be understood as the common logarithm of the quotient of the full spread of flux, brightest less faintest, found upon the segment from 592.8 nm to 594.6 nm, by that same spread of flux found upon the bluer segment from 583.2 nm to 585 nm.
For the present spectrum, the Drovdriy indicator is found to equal 0.17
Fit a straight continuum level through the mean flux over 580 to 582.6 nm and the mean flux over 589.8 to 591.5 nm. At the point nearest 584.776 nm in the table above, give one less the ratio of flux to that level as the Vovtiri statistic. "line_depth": 0.13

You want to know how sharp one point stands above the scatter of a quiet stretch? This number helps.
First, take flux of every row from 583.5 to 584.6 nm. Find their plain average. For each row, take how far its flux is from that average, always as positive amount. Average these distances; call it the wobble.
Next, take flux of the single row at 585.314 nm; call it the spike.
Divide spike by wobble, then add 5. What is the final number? 28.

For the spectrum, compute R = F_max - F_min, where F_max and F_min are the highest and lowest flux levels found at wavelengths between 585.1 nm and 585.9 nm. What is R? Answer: 1.9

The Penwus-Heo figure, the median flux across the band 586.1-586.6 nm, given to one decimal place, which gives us 18.0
